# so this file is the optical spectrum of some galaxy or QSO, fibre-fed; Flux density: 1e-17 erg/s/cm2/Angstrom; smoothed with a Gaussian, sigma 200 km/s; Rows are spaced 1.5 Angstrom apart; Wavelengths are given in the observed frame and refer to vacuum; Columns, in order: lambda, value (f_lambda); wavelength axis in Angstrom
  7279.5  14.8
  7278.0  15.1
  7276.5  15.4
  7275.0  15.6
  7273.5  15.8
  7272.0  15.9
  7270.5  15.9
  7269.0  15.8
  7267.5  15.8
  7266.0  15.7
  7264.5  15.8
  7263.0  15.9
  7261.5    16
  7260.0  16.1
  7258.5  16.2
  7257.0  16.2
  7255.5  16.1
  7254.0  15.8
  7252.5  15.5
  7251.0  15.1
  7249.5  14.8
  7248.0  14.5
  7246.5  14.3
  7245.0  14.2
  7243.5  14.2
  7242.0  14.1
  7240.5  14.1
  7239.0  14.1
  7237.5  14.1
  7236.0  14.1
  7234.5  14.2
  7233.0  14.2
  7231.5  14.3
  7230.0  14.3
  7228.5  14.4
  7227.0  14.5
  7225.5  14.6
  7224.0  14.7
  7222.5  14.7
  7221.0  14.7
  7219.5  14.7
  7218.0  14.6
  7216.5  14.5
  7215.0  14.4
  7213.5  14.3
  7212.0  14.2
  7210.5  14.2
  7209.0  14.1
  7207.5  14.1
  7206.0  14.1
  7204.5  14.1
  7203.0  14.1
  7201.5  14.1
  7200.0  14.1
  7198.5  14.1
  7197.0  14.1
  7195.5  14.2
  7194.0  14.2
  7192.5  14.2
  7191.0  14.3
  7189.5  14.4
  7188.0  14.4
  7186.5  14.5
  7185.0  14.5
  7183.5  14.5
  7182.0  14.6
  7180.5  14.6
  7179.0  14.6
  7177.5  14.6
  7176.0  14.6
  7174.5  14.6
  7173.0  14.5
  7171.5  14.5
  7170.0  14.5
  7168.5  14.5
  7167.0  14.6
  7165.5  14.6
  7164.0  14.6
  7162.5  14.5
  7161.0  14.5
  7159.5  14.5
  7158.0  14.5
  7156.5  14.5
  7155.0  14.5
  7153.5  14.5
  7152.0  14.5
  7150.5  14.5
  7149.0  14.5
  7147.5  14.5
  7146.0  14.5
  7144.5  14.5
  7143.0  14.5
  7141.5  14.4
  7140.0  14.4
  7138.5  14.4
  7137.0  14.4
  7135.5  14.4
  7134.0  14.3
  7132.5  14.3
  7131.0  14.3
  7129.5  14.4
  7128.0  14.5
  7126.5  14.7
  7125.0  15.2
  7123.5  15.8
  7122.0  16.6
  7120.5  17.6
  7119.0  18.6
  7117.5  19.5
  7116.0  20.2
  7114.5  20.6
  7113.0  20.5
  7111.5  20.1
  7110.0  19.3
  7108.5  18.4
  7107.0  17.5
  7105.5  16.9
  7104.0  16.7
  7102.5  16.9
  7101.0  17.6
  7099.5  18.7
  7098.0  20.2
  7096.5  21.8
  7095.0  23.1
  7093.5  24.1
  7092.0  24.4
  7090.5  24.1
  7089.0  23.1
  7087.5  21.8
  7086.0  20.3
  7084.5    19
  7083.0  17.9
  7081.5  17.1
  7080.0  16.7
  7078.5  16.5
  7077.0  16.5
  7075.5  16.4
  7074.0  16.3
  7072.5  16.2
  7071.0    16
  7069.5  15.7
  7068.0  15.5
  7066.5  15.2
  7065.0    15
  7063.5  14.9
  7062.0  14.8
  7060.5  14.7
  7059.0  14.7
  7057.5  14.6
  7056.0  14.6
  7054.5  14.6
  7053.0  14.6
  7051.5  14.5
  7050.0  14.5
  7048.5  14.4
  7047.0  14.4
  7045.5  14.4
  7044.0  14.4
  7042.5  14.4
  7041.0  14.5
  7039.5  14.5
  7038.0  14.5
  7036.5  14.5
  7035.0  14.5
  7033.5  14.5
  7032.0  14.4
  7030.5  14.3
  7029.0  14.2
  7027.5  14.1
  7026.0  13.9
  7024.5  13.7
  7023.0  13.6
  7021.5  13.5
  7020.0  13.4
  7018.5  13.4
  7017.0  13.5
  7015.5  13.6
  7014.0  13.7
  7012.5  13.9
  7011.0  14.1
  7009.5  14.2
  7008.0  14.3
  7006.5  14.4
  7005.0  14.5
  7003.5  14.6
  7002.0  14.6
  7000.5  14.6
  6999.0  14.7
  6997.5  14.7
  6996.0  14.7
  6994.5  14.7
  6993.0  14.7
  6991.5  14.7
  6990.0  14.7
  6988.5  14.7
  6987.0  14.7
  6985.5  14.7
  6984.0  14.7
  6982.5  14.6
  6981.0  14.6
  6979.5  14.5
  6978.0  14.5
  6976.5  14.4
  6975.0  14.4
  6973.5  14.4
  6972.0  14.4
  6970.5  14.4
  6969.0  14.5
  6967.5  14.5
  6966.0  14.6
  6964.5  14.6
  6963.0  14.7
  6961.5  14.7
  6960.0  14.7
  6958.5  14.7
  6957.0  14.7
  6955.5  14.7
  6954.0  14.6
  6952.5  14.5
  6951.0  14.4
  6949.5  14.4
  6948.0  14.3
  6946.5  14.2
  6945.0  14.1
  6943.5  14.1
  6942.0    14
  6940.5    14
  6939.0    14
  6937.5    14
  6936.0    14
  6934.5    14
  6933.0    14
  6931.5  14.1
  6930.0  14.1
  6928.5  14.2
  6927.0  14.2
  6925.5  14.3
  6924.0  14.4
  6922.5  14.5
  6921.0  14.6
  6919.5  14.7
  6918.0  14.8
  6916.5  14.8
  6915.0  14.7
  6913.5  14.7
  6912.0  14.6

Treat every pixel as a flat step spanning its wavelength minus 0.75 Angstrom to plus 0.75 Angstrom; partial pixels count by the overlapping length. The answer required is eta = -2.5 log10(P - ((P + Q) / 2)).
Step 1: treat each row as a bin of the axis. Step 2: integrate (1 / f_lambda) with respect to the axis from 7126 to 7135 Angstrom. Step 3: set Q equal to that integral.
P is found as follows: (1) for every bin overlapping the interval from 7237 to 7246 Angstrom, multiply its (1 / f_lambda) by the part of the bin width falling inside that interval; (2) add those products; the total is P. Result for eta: 5.6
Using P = 0.637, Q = 0.62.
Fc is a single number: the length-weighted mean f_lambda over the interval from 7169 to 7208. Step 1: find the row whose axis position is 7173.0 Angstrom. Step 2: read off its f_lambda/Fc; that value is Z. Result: 1.01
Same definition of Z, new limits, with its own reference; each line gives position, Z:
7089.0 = 1.61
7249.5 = 1.03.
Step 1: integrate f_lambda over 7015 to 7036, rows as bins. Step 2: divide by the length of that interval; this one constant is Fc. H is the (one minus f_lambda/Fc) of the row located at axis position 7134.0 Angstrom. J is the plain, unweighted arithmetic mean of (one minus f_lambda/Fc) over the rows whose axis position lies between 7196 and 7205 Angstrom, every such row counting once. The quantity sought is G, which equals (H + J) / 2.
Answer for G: -0.021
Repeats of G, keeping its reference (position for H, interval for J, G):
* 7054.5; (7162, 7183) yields -0.048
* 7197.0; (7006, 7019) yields -0.006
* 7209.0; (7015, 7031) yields -0.001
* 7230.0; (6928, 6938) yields -0.019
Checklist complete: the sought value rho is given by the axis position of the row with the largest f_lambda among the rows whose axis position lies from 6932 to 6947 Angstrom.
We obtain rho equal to 6946.5 Angstrom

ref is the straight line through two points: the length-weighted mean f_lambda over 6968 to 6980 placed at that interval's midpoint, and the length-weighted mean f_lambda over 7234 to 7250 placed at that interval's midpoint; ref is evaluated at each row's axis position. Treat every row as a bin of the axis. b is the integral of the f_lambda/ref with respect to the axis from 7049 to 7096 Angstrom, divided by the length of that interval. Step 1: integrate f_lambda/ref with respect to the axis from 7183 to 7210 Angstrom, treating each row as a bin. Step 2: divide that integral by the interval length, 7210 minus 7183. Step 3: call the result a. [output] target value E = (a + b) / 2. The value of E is 1.10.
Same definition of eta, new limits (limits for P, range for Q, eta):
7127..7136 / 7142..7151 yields 6.4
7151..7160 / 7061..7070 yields 4.7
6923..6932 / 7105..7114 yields 2.8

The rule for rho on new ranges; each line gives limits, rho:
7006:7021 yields 7006.5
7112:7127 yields 7114.5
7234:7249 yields 7248.0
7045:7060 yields 7059.0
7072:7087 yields 7086.0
